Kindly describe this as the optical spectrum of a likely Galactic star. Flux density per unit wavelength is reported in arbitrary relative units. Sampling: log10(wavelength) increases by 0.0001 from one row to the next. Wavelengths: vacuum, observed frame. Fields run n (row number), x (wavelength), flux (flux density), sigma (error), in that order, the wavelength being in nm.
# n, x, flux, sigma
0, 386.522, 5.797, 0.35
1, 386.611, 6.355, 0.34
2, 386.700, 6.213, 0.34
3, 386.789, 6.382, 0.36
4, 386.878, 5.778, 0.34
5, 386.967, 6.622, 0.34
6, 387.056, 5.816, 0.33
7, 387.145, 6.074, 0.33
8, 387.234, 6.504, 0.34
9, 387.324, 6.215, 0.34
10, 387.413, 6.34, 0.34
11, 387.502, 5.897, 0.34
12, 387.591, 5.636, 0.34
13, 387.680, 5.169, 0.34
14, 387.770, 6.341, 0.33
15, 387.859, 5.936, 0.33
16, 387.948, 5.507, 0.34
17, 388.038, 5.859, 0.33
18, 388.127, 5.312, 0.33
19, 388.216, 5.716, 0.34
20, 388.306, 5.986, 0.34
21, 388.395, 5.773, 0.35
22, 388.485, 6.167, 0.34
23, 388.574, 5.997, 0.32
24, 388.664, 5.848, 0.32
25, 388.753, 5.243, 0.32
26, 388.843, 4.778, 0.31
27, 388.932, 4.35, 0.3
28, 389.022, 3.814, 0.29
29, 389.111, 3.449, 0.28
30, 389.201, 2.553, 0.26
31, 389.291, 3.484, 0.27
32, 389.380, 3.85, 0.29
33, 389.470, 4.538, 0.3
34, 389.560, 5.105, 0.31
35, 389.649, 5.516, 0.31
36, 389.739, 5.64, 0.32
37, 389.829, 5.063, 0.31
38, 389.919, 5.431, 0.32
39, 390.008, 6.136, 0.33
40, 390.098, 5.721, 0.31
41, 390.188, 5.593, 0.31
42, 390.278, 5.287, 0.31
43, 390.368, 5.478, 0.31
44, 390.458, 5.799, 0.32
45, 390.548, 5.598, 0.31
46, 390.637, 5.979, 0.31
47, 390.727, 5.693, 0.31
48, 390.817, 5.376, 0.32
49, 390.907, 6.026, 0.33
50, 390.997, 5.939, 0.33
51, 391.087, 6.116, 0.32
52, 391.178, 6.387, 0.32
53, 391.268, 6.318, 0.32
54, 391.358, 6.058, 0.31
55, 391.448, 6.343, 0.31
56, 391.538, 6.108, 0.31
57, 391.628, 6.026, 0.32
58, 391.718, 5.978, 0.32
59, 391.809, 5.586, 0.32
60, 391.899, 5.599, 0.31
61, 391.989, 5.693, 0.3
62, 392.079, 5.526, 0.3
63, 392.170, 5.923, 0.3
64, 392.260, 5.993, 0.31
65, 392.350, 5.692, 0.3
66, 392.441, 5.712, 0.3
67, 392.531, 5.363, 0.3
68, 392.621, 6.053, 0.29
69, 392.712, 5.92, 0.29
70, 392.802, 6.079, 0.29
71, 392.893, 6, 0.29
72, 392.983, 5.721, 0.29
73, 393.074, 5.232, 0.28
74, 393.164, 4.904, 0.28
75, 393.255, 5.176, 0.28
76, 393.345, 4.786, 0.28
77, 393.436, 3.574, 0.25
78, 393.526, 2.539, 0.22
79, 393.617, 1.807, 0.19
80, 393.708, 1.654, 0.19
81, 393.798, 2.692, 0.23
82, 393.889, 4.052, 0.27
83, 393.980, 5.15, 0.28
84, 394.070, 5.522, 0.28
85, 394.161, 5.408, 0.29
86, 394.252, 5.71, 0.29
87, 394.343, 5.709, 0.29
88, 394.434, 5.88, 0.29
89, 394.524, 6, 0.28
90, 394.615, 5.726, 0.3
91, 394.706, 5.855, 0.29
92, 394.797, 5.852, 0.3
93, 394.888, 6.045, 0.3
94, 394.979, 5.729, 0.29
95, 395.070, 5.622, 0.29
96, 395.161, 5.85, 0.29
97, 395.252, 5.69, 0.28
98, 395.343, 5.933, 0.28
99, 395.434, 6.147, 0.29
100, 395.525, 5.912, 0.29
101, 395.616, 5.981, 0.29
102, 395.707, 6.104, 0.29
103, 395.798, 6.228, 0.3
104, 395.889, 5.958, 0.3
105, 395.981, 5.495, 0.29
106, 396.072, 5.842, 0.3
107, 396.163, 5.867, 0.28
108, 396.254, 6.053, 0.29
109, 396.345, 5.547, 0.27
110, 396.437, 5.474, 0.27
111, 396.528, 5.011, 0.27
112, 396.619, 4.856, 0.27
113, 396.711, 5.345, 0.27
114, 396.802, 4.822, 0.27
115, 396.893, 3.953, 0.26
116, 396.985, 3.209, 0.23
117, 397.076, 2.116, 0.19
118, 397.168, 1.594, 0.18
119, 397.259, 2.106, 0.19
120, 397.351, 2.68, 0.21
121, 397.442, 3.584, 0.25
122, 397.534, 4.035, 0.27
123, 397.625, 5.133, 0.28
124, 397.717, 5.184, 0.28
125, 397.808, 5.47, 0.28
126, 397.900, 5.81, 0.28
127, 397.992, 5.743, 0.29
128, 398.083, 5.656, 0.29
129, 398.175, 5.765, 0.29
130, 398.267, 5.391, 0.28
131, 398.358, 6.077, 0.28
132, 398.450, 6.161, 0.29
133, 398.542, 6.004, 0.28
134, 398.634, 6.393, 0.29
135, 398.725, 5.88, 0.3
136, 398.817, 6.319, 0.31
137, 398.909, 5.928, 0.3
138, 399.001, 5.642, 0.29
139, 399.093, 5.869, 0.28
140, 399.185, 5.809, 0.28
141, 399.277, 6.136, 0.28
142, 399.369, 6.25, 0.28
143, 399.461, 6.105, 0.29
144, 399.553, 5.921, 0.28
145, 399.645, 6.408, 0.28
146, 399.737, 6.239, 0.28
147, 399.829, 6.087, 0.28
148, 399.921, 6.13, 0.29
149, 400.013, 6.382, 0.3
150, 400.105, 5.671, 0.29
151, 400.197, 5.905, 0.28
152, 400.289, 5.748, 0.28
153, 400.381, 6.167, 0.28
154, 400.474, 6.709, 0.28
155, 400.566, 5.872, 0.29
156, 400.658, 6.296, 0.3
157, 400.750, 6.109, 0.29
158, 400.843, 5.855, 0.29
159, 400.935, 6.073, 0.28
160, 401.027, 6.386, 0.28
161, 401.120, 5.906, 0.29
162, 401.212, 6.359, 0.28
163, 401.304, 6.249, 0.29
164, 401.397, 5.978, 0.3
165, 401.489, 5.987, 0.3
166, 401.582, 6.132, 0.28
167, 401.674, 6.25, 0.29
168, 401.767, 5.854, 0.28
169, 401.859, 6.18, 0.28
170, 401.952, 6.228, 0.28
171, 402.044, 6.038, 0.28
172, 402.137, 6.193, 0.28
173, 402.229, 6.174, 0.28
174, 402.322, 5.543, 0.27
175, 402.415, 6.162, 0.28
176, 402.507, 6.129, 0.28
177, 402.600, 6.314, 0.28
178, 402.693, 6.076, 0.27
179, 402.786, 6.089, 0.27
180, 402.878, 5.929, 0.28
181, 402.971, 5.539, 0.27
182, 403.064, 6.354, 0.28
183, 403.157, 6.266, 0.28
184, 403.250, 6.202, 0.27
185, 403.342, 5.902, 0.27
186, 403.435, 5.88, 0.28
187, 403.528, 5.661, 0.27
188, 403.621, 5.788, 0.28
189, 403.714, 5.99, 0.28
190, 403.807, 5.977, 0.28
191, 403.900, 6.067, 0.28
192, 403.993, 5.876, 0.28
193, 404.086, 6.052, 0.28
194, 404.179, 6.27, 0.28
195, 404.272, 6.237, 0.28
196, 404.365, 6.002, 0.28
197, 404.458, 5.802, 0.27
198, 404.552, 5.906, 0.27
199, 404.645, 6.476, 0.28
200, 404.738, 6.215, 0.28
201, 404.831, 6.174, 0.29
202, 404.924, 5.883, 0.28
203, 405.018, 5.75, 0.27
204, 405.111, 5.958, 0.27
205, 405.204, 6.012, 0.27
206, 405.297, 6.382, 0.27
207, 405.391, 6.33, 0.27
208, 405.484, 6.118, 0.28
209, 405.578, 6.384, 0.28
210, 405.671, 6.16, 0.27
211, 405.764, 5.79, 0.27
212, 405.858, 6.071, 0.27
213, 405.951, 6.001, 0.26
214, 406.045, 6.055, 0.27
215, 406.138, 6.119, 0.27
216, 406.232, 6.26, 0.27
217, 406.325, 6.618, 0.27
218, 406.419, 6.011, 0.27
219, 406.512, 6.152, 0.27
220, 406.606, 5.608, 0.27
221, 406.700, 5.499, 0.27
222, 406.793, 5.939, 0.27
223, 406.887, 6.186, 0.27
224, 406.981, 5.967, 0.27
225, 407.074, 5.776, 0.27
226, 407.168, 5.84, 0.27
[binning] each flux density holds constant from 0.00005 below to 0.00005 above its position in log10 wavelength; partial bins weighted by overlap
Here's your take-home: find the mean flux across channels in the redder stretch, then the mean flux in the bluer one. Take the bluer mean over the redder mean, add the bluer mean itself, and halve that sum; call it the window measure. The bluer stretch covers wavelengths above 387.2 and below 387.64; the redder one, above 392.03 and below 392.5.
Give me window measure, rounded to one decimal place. 3.6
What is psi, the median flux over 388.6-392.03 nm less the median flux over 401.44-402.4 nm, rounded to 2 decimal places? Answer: -0.55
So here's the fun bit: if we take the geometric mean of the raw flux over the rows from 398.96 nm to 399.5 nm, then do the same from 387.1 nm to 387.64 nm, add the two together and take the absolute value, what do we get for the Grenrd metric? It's 12.1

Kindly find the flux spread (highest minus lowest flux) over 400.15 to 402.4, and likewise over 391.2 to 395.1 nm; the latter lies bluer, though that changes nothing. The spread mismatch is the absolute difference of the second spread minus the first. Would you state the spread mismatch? 3.5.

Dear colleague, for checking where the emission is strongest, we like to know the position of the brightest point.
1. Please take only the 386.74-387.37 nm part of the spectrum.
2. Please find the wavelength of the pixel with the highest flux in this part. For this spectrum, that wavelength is 386.967 nm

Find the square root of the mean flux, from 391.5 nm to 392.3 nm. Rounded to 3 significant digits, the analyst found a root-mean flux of 2.41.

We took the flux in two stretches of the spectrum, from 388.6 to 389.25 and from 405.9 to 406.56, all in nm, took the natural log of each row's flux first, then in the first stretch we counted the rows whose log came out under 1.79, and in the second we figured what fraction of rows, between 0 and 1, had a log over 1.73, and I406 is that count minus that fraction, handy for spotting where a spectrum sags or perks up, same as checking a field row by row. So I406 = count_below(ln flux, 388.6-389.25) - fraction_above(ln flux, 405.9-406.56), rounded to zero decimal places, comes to 6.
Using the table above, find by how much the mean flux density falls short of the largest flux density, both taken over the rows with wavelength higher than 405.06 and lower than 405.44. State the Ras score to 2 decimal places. 0.21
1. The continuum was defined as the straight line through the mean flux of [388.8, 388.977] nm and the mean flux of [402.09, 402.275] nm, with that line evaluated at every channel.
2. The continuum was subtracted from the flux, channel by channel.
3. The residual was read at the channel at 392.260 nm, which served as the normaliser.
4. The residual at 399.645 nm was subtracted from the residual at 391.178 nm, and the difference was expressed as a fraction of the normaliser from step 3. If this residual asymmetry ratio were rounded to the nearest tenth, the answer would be 1.0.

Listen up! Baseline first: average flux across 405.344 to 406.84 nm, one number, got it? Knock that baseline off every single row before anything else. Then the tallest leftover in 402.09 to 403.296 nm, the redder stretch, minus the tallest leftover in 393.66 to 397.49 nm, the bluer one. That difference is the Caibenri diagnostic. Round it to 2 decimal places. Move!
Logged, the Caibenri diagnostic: 0.13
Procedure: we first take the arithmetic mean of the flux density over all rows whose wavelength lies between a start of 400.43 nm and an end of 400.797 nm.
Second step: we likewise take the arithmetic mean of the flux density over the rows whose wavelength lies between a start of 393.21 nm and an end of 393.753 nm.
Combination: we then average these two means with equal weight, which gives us 4.75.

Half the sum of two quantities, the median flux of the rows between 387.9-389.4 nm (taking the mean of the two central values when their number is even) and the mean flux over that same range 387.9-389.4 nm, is 5.1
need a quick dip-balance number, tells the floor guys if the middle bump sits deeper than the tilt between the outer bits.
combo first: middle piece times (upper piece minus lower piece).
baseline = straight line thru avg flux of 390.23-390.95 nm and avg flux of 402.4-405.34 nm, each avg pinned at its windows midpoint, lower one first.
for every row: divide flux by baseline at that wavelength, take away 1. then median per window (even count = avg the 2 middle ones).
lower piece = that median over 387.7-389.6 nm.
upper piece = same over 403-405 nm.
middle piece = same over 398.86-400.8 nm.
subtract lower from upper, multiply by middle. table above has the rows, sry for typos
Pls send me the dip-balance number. 0.001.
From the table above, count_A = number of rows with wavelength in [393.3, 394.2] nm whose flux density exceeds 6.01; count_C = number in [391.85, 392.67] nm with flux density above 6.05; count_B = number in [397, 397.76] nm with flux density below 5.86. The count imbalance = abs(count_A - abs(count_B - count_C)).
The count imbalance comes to 7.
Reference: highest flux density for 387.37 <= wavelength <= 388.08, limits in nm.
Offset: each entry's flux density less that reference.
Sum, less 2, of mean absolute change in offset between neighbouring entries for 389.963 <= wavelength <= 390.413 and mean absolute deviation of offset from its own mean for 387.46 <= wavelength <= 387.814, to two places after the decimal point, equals -1.38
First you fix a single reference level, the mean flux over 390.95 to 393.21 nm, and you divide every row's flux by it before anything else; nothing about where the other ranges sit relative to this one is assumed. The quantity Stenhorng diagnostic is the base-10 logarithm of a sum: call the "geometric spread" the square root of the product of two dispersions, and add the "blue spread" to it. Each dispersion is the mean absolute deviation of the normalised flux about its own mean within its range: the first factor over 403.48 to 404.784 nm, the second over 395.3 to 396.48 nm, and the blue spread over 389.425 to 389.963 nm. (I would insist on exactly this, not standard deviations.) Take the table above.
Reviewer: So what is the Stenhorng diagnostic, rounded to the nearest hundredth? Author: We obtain -1.08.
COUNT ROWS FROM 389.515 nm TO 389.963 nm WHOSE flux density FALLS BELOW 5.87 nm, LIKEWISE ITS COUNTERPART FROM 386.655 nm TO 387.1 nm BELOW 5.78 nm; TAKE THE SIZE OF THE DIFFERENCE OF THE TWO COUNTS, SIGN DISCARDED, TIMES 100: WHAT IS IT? 400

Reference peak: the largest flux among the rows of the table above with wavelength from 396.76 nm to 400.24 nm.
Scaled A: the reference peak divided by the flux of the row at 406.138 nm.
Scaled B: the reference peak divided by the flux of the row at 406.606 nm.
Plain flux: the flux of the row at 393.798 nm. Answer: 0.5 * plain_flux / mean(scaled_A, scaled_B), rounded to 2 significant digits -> 1.2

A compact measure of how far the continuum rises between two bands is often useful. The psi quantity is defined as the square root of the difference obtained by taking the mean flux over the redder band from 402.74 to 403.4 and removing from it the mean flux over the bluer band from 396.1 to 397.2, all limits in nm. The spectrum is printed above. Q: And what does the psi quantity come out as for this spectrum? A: 1.2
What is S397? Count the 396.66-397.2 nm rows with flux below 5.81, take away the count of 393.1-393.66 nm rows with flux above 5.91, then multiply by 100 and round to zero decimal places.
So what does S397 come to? 600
